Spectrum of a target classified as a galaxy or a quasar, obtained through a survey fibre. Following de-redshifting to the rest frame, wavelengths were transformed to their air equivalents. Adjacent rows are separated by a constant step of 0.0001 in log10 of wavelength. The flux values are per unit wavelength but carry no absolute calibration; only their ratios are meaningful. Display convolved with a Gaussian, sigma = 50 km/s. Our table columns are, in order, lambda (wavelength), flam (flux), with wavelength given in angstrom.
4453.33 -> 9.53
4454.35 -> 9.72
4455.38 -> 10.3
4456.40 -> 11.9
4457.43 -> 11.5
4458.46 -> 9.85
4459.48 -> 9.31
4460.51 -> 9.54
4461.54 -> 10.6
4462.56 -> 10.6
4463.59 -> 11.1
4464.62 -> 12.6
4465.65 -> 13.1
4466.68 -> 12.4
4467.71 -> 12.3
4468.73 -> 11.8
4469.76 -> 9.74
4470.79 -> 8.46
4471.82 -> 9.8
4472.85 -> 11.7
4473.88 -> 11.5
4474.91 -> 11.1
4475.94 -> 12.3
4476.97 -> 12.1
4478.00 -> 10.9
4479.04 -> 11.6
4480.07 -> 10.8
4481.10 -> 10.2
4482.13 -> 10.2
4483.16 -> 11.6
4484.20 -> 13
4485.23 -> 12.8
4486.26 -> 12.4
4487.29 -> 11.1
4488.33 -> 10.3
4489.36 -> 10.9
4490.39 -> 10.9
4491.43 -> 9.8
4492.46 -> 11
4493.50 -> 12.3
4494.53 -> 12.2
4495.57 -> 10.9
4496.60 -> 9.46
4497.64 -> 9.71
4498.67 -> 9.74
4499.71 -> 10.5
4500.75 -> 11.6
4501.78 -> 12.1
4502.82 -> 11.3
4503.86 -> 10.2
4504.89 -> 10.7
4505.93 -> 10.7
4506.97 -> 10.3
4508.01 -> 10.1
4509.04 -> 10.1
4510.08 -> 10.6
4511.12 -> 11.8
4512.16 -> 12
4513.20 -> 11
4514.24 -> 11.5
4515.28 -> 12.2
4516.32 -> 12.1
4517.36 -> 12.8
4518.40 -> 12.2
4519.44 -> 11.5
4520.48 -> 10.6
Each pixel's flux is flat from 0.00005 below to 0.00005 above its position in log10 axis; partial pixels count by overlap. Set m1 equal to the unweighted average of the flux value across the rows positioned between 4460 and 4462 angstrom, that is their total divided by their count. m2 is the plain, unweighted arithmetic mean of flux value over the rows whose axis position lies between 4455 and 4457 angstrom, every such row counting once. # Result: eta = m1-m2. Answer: -1.0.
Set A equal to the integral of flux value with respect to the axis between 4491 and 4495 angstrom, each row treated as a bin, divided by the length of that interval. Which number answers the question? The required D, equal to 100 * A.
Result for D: 1136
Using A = 11.4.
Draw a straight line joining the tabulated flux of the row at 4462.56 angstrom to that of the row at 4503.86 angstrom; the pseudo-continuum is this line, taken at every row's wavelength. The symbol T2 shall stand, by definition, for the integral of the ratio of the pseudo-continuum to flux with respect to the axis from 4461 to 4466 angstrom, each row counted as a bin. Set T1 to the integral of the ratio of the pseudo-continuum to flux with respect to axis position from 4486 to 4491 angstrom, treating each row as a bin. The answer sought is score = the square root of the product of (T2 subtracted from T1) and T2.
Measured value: 0.61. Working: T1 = 4.70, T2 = 4.62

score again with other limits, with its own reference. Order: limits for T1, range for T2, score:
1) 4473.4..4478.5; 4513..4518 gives 1.31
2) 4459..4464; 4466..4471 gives 1.37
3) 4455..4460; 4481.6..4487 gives 1.28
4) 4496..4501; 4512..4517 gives 1.84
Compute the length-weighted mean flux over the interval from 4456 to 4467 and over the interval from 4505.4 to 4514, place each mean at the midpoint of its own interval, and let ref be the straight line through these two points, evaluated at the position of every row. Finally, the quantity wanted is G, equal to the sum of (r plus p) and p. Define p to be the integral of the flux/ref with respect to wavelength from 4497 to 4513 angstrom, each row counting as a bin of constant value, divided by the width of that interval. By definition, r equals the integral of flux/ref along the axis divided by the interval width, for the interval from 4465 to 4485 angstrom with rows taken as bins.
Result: 3.01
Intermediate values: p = 0.99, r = 1.03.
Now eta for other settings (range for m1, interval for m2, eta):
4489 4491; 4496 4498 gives 1.3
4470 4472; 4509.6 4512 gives -2.1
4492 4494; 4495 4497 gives 1.5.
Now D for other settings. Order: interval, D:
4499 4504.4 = 1109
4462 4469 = 1199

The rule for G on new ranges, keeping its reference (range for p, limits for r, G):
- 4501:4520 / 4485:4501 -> 3.08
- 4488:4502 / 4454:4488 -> 2.99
